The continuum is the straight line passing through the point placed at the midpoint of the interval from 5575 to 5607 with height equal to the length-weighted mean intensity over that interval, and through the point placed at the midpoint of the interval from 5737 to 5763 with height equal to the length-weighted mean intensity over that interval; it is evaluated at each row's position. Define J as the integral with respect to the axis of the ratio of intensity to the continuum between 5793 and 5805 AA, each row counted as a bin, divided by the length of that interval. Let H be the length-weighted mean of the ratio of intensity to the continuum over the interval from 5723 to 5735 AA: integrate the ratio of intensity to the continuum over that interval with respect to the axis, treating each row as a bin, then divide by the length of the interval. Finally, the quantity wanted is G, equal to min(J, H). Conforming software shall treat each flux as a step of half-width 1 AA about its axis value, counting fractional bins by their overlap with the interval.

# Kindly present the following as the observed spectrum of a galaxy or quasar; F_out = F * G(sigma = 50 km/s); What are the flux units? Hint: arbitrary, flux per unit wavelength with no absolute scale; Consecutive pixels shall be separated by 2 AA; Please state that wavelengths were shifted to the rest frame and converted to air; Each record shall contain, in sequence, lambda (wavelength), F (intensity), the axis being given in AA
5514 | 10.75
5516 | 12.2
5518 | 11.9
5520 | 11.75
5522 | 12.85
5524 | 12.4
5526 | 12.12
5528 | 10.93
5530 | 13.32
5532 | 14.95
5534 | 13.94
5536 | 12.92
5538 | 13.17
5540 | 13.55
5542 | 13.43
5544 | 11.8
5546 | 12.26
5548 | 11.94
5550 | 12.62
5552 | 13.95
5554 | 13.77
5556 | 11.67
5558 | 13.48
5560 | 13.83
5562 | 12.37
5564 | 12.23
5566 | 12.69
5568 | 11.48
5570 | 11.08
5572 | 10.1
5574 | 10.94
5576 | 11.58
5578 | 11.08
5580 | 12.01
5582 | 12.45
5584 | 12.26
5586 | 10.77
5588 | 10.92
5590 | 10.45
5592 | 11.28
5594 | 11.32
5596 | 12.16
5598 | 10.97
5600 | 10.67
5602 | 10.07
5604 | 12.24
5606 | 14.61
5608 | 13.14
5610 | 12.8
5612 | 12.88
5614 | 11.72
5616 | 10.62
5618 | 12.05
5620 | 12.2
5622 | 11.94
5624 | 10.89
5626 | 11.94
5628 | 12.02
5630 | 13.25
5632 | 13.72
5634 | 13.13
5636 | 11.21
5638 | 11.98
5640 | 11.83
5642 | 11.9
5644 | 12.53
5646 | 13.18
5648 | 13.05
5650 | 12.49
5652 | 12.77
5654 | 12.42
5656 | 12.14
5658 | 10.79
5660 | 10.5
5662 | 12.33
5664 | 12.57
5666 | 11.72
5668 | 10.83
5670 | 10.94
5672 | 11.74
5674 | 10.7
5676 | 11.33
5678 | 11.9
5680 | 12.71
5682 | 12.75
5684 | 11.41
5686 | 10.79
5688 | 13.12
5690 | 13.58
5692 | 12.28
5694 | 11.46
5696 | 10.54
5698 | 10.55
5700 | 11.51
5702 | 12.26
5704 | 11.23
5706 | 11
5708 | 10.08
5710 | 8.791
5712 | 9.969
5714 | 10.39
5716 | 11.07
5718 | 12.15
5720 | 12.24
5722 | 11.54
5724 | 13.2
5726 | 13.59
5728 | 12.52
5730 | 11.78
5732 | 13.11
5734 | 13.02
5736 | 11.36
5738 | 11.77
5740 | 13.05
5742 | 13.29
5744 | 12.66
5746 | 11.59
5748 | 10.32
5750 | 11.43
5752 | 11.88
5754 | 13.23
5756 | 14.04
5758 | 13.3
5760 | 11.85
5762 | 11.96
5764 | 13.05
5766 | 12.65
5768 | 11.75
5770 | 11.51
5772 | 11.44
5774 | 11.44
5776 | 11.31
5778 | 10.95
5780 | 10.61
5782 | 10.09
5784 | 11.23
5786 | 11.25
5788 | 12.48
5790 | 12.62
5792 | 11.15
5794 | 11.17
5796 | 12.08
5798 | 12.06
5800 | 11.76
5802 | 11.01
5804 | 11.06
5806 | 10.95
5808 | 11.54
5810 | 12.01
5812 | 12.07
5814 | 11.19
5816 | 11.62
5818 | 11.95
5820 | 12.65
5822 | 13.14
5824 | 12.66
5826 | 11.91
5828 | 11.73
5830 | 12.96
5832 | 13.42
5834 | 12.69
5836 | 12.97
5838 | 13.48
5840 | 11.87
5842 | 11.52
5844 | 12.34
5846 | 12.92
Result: 0.92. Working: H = 1.05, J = 0.92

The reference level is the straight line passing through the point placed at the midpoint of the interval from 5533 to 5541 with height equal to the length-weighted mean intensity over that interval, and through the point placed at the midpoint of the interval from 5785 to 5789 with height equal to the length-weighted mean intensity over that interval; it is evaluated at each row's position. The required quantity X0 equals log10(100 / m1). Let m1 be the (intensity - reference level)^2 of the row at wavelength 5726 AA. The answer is 1.7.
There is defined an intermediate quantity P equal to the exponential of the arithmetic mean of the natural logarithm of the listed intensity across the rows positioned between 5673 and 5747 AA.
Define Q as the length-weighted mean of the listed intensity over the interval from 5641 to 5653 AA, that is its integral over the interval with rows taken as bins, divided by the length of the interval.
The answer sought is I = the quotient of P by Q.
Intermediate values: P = 11.7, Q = 12.7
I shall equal 0.93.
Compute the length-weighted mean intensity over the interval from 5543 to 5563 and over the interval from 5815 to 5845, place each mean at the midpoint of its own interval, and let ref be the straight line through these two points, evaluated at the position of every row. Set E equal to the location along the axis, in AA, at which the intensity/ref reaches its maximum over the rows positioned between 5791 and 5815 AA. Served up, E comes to 5812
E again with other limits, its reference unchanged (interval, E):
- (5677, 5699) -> 5690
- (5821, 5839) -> 5838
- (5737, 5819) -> 5756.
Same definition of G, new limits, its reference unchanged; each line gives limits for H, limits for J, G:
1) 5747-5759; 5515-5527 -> 1.00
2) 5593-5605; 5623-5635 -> 0.97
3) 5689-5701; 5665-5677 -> 0.94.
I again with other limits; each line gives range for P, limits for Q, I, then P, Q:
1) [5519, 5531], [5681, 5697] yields 1.02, 12.2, 12.0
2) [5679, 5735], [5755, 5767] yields 0.91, 11.7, 12.8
